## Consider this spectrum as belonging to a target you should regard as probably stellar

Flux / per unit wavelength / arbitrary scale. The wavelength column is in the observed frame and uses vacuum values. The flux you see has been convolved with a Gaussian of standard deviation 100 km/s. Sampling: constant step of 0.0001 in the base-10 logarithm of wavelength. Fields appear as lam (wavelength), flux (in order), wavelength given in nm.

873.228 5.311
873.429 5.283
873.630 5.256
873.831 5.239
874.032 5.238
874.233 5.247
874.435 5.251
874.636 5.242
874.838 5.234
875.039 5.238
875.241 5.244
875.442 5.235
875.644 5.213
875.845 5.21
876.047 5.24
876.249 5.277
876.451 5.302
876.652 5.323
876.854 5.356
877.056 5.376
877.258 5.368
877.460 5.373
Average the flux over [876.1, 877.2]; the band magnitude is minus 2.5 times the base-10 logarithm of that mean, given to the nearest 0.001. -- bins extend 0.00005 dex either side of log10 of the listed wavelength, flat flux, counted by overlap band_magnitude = -1.816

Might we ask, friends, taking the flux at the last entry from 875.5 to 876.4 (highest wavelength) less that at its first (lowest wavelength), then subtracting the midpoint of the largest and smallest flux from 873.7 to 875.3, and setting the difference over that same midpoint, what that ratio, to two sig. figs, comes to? -0.99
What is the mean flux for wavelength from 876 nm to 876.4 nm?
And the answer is 5.26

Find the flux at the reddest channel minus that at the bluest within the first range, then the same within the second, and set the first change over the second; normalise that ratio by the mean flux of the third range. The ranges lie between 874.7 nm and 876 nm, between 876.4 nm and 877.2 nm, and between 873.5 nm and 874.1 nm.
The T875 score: -0.0618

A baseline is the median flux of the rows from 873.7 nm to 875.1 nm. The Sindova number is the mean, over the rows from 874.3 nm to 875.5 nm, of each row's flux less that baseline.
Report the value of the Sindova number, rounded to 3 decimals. 0.002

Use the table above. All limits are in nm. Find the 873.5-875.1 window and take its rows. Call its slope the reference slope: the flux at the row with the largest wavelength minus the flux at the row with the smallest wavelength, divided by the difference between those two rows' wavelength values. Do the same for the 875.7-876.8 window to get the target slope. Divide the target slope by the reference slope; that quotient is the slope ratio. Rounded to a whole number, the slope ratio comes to -11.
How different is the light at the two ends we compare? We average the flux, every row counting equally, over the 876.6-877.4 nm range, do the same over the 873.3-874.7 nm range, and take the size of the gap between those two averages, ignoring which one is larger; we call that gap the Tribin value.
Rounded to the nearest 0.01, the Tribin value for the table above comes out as 0.10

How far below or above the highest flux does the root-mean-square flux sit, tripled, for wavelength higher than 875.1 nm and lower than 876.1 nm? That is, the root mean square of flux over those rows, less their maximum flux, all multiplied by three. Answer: -0.047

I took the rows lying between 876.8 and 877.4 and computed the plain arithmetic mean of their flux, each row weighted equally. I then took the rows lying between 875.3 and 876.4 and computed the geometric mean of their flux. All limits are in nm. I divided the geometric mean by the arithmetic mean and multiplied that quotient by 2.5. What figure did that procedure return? 2.44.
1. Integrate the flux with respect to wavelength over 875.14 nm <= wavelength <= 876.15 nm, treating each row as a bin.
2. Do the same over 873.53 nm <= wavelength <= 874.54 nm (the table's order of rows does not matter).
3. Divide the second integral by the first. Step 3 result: 1.00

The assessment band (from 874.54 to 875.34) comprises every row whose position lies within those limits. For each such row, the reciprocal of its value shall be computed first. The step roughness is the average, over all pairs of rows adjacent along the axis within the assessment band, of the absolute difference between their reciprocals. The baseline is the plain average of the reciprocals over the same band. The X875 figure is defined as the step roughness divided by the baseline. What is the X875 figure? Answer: 0.0011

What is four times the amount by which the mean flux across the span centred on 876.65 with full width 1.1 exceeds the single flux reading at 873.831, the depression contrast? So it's 0.35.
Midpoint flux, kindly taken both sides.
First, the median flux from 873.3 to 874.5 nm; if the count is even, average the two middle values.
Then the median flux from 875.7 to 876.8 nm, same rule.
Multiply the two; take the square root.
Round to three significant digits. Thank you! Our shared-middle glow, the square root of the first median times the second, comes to 5.26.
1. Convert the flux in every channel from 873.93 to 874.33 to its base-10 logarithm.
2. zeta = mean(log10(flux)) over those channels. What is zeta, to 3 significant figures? 0.720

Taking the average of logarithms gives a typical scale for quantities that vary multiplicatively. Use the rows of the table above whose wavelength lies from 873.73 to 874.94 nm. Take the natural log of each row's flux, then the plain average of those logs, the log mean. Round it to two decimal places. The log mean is 1.66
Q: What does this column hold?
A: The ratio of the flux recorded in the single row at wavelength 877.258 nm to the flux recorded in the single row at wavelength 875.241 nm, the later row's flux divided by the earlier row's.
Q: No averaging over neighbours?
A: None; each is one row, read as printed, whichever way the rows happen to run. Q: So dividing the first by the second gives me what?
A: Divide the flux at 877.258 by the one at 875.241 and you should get 1.02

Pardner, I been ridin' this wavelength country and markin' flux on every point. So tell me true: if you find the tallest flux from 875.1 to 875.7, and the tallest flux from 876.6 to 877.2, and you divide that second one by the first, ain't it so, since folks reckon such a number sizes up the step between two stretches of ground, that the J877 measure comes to 1.03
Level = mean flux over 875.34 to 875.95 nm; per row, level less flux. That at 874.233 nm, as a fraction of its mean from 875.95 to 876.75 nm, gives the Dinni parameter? 0.4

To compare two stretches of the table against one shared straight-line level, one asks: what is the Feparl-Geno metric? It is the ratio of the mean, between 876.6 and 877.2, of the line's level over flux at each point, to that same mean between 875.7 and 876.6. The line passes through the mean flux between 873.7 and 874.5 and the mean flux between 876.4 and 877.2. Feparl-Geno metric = 0.99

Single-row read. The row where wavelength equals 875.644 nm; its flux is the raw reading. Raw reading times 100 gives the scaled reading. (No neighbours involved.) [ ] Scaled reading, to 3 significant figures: 521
